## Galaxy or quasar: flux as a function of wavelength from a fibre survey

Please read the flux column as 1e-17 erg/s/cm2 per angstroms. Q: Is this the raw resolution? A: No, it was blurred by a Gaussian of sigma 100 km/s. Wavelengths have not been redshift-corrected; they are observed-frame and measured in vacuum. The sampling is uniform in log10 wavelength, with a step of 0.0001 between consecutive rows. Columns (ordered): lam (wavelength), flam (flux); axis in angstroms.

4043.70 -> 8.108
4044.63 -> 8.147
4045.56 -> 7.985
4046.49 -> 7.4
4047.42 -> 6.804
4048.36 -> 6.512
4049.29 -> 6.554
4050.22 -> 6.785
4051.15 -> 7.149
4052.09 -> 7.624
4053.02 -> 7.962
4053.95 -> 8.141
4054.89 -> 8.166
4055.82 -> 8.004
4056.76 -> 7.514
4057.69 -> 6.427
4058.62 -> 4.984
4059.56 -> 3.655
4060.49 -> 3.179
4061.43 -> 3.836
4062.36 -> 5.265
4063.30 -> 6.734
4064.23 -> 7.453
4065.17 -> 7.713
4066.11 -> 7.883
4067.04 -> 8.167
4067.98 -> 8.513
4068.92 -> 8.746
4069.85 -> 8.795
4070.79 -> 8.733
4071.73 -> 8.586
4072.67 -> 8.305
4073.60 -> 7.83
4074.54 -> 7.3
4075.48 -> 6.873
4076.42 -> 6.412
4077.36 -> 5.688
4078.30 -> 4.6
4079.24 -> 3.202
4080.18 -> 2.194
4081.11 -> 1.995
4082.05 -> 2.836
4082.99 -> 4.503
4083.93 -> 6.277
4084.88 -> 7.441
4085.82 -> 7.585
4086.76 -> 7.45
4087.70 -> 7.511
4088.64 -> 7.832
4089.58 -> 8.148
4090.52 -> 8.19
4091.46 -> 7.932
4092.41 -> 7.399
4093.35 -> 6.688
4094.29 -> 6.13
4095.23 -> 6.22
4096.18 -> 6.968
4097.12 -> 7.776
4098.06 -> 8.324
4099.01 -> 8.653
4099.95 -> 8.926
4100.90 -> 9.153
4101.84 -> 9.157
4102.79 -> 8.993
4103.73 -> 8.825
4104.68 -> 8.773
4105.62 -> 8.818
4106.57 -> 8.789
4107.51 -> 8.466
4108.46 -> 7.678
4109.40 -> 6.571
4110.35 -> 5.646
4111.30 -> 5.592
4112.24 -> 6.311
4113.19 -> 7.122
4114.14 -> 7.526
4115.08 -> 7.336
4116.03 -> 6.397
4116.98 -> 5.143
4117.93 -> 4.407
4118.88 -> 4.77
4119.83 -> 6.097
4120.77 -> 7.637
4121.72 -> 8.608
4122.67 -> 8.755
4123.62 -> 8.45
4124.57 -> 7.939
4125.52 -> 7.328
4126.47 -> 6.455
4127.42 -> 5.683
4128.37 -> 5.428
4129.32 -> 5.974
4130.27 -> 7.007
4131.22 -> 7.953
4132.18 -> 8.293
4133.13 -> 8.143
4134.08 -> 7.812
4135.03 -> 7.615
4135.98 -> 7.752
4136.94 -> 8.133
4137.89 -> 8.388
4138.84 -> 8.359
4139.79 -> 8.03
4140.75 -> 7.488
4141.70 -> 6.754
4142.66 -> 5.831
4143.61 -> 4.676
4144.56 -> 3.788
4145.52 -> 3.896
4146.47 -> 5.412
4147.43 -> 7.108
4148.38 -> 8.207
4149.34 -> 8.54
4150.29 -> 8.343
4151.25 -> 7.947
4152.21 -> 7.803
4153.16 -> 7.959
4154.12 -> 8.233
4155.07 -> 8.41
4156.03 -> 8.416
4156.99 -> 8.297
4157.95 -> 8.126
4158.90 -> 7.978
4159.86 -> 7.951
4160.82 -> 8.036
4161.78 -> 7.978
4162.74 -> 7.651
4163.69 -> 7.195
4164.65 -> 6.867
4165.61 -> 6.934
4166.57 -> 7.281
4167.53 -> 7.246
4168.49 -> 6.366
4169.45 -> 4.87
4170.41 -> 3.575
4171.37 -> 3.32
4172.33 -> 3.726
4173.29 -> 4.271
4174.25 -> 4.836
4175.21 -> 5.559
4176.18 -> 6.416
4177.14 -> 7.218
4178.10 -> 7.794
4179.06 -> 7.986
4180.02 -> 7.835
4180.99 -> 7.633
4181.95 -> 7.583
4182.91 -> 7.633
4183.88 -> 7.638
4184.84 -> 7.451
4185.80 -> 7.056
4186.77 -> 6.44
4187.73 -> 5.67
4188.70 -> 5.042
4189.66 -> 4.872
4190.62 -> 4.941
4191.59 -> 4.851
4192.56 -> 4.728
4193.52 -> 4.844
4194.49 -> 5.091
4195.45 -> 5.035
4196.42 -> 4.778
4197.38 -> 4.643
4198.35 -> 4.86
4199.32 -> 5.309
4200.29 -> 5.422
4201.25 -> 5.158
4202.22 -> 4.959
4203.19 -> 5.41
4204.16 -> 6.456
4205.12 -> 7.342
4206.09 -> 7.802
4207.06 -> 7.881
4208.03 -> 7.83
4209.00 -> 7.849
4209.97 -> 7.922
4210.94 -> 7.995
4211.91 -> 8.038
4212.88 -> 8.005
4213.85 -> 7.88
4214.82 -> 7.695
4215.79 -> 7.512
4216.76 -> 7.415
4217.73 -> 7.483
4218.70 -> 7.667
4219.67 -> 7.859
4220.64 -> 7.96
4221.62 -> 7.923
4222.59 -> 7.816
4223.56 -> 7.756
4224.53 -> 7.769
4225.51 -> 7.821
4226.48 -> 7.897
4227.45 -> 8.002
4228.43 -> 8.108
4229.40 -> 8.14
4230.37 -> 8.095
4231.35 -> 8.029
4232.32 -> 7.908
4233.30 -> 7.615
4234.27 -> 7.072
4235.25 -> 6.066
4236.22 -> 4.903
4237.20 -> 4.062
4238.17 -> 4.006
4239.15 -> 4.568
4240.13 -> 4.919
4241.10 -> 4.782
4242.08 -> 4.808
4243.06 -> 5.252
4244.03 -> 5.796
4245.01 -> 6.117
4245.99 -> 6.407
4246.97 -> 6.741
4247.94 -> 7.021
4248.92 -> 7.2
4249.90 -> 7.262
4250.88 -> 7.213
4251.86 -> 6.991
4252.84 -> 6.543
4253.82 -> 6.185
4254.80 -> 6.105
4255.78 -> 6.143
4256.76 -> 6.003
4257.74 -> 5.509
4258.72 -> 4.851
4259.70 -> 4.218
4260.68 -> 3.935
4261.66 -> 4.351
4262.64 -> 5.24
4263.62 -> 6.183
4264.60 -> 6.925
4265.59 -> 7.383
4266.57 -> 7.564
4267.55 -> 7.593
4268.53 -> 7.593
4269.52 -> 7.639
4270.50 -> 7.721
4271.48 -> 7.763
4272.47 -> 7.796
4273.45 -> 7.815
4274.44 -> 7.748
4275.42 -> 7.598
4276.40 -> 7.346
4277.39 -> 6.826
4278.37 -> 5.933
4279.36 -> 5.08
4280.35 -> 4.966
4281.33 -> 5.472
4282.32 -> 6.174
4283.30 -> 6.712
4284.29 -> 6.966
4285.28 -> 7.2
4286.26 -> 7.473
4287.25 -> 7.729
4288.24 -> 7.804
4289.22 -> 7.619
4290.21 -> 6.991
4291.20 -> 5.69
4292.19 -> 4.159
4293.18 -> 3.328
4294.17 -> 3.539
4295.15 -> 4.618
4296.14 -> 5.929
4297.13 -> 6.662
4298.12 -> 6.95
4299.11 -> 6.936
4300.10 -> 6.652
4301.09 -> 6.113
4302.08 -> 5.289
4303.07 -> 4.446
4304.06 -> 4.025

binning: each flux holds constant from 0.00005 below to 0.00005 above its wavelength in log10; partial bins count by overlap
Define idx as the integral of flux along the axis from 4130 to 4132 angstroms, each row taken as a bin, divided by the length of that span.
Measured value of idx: 7.6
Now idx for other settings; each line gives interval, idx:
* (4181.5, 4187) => 7.3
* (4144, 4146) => 3.9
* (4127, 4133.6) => 6.9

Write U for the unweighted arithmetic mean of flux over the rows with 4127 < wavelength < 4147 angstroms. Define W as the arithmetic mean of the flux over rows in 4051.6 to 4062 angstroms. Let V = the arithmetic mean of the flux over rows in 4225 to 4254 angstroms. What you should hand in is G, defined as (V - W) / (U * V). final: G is 0.005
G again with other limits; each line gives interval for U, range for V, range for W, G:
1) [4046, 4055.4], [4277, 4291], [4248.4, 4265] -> 0.015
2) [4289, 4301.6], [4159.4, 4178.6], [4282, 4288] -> -0.022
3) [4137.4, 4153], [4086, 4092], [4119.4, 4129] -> 0.011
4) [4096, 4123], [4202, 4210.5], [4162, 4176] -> 0.026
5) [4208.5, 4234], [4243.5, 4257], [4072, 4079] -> -0.003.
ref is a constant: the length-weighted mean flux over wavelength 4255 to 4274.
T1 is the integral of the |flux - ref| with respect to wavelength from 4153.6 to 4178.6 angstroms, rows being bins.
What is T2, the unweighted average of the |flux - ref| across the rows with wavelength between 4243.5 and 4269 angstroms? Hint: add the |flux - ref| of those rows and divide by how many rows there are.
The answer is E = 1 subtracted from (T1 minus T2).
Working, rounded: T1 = 36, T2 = 0.84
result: 33.9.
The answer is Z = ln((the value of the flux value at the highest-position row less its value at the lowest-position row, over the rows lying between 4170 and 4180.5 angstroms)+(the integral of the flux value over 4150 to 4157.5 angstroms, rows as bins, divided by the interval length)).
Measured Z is 2.5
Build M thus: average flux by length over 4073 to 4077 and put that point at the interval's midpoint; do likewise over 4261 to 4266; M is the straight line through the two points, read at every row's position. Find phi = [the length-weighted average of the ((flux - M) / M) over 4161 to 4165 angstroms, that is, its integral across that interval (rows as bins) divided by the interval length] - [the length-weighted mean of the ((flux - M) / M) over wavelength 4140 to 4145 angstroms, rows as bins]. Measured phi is 0.3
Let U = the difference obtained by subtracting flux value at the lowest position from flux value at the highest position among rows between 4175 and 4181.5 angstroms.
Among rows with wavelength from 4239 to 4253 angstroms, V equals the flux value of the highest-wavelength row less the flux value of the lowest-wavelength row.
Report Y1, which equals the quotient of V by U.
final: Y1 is 1.0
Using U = 2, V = 2.0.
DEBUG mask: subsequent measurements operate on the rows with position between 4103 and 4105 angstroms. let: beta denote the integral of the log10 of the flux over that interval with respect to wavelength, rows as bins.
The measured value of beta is 1.89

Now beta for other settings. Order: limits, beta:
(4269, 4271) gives 1.77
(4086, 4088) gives 1.75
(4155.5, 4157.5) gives 1.84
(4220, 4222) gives 1.79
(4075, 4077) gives 1.63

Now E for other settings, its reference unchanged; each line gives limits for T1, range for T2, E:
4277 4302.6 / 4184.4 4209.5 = 23.7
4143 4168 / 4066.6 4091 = 34.5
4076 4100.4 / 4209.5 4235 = 36.2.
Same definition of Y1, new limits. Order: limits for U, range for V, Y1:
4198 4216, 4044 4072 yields 0.2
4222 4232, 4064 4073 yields 4.0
